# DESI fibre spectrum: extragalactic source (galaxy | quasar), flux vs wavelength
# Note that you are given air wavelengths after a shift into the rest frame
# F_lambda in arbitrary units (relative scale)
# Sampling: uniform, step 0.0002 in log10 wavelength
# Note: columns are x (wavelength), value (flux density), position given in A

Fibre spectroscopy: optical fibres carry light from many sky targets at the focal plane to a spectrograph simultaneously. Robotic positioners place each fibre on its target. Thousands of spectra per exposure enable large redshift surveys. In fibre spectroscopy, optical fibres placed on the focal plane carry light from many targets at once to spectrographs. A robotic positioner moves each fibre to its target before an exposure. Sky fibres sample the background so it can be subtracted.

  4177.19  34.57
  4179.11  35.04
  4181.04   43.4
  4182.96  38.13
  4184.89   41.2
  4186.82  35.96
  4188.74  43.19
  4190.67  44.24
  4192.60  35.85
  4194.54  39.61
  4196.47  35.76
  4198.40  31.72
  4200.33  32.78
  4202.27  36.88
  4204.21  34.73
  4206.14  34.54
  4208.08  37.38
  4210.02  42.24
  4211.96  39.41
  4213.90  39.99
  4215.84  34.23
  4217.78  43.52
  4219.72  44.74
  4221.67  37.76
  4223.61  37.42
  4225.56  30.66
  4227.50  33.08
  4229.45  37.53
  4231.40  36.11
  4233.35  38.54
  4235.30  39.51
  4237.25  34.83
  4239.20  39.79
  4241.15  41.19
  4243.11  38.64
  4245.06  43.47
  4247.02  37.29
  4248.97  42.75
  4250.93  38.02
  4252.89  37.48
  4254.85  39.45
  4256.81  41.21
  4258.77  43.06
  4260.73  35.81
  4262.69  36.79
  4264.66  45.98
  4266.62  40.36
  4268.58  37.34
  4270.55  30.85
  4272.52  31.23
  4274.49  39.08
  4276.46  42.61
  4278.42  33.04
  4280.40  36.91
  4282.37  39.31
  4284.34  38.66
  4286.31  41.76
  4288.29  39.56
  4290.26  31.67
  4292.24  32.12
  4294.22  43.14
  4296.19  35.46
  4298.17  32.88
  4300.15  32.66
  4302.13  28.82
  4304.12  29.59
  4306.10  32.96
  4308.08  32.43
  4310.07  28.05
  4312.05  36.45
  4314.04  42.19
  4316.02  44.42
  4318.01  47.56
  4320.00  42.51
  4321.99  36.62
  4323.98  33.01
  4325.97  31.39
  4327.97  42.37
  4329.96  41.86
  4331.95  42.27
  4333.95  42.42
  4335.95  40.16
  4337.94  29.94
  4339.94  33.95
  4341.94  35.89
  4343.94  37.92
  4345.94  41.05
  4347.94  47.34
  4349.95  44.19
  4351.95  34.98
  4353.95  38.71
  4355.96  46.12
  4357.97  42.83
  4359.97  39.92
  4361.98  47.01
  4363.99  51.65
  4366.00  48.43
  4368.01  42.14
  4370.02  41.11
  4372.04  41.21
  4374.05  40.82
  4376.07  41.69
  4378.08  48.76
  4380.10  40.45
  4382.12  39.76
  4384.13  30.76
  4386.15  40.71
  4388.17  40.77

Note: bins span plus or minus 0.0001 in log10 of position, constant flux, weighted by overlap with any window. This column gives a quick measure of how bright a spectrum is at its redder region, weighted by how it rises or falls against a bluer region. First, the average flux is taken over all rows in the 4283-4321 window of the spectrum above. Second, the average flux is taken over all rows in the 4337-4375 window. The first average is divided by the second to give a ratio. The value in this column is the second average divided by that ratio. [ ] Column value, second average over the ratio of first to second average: 46.8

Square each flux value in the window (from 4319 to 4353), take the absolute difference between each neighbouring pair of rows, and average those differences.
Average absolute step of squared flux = 312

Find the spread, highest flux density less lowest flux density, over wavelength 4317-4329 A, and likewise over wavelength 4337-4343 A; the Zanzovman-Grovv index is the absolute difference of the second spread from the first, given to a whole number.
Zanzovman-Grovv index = 10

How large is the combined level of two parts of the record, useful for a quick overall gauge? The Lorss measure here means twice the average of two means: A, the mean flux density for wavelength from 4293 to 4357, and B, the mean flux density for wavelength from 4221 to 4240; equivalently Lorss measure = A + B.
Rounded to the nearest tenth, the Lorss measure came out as 74.3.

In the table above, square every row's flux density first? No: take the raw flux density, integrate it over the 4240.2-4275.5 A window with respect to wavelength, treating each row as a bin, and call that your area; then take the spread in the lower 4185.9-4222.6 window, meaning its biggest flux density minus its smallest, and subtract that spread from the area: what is 1359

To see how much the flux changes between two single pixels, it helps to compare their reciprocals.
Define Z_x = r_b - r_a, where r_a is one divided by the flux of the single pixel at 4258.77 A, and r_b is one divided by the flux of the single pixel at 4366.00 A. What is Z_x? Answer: -0.003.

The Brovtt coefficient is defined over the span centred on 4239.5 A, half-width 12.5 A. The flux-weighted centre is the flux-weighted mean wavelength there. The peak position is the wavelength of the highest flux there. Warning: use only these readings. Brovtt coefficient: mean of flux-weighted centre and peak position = 4242.3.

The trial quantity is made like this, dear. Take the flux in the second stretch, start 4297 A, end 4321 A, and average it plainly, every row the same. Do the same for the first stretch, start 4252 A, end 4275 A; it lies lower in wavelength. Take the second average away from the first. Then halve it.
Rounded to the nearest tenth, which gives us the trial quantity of 1.2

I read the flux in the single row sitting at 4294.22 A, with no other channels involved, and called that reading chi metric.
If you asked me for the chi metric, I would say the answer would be 43.14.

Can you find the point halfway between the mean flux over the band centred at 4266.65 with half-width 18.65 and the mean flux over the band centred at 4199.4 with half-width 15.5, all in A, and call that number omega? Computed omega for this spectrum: 38.1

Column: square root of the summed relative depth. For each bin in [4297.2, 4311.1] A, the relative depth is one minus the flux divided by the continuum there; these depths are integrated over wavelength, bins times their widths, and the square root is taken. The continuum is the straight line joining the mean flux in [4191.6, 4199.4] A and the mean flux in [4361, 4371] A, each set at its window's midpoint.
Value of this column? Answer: 1.9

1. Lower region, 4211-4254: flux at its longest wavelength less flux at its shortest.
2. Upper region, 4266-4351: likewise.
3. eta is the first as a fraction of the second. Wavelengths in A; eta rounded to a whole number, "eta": -1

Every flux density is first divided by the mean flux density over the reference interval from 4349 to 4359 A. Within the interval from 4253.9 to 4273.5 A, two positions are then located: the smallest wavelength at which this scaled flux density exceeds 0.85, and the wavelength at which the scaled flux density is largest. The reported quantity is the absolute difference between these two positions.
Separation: 9.8 A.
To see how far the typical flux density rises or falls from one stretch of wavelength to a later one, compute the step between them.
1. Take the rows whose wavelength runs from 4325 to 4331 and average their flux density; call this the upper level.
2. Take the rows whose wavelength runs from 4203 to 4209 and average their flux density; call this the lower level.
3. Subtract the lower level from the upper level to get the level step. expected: 3.0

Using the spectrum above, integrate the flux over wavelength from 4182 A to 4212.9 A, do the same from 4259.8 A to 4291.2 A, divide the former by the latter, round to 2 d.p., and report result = 0.99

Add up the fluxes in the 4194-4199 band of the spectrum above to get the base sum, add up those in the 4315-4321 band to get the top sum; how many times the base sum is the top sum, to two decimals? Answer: 1.26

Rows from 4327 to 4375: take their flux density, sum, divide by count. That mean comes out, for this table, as 41.4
